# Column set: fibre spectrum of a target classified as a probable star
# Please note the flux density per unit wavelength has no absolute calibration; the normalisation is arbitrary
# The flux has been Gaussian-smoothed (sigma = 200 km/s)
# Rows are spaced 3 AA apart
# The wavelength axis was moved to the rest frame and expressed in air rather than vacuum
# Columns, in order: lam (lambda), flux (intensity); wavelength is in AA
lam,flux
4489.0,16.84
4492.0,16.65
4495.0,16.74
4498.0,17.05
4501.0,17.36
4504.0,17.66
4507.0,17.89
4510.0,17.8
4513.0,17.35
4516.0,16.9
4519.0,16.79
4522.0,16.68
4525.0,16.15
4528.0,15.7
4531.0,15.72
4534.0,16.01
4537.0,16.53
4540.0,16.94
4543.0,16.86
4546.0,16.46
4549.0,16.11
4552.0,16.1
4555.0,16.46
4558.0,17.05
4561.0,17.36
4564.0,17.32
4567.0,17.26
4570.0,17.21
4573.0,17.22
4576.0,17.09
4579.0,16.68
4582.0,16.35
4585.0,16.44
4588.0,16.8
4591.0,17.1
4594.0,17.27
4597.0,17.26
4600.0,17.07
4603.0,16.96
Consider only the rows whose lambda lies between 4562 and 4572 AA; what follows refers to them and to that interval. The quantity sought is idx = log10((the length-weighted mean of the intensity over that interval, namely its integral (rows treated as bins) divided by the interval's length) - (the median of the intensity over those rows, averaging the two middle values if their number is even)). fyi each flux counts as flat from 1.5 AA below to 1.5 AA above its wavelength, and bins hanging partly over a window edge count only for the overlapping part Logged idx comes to -2.2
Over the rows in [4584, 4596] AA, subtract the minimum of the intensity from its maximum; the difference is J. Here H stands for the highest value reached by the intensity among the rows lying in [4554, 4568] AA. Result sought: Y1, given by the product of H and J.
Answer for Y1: 14.4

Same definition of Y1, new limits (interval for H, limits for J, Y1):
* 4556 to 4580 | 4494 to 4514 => 20.0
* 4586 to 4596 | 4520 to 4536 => 16.9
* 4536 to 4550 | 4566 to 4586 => 15.4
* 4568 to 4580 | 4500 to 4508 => 9.1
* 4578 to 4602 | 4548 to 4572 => 21.8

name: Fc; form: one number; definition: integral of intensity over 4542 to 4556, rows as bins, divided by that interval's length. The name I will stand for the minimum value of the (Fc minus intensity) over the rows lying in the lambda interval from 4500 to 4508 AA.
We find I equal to -1.51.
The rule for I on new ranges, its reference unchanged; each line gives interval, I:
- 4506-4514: -1.51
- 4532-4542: -0.56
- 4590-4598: -0.89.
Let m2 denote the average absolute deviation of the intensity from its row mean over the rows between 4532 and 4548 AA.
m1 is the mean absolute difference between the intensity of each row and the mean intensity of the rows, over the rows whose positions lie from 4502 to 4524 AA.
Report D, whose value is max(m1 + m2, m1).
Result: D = 0.71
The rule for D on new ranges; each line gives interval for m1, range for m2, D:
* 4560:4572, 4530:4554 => 0.41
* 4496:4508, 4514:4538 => 0.70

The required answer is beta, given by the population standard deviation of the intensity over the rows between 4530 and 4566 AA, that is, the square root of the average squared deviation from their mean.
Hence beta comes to 0.51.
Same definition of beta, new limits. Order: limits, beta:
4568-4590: 0.33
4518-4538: 0.41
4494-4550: 0.64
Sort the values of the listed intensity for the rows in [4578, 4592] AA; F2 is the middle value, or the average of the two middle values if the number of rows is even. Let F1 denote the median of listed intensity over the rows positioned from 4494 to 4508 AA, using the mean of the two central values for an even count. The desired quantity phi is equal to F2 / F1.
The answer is 0.96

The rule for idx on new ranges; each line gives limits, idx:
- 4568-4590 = -1.4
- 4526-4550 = -2.1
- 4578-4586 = -1.4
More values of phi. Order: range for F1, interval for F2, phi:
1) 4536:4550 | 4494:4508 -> 1.05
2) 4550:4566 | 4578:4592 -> 0.98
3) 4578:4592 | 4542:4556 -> 0.99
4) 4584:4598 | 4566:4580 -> 1.01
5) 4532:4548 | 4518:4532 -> 0.98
